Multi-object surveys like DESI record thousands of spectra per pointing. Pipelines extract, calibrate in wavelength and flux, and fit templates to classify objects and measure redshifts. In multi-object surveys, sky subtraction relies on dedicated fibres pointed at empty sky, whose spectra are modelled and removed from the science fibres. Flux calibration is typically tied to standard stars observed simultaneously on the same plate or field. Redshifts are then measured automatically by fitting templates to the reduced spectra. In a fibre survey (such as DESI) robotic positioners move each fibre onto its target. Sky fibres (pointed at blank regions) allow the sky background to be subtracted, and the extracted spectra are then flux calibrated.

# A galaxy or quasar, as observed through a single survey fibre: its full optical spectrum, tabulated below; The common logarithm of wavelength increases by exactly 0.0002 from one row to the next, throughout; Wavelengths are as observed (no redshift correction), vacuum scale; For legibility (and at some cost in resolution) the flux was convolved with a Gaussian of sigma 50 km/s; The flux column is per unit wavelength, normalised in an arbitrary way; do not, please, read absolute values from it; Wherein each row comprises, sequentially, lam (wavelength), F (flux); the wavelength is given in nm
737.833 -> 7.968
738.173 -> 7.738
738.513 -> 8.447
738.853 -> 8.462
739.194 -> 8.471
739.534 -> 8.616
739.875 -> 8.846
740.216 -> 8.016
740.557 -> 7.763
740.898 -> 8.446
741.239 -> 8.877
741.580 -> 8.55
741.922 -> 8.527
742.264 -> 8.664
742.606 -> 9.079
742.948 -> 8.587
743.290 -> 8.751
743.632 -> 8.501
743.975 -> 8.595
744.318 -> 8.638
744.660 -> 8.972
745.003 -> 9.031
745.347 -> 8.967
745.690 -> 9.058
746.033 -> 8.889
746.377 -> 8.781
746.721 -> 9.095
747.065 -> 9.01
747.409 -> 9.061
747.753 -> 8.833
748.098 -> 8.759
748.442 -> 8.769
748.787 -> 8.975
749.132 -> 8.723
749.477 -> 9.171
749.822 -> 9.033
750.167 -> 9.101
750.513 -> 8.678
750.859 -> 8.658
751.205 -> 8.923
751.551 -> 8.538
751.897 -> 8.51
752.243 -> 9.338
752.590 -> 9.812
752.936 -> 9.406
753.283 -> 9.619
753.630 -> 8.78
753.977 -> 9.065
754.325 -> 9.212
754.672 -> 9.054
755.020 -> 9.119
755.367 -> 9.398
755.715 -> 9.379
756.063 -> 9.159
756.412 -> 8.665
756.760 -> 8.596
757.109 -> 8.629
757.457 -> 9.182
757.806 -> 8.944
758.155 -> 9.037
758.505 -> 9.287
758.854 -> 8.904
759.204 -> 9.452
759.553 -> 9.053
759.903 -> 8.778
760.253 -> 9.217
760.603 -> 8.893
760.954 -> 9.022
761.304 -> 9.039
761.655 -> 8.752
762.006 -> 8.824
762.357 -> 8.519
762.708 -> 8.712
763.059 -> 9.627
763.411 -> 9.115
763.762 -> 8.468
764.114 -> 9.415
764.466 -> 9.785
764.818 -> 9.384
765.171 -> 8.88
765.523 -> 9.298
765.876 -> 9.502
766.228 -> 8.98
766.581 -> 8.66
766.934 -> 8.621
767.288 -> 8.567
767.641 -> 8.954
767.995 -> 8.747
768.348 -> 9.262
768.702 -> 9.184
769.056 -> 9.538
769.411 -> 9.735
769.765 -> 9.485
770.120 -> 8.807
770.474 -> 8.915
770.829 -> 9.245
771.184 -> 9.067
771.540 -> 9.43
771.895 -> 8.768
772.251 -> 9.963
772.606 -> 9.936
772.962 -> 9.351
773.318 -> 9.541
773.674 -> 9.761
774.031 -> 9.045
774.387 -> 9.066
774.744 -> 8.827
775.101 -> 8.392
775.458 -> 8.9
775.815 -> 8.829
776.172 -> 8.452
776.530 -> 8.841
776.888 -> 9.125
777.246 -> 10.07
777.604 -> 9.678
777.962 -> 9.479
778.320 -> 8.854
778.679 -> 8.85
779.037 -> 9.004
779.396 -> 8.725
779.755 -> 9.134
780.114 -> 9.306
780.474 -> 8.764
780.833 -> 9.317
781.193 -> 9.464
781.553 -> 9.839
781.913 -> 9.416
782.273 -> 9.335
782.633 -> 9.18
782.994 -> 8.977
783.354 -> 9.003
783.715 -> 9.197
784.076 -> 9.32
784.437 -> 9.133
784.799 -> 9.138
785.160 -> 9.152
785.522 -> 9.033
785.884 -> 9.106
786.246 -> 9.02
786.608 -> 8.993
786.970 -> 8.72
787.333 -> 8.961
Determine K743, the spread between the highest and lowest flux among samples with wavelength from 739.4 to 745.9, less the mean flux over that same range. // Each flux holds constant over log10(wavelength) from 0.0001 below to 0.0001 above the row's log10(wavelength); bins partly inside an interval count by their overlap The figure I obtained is -7.34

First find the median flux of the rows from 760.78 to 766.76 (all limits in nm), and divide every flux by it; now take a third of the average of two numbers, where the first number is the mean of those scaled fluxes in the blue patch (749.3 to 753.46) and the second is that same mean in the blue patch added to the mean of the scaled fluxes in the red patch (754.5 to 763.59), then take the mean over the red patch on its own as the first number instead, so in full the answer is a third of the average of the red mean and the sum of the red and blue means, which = 0.5005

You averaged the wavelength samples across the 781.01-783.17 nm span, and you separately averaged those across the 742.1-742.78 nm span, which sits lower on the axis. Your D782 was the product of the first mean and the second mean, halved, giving 41.6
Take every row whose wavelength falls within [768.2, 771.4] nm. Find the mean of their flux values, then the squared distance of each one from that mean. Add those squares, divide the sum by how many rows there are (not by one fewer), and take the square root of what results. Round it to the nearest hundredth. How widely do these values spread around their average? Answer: 0.28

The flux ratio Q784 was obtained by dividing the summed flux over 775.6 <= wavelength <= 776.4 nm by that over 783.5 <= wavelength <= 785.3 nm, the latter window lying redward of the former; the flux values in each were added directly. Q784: 0.4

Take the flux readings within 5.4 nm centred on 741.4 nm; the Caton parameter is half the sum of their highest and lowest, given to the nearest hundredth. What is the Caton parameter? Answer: 8.42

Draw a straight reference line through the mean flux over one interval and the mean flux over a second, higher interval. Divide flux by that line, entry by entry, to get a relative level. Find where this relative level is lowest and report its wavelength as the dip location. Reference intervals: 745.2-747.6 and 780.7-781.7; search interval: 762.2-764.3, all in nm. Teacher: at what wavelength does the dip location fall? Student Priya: 763.762 nm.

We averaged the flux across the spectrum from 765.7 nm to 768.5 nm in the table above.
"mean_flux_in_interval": 8.91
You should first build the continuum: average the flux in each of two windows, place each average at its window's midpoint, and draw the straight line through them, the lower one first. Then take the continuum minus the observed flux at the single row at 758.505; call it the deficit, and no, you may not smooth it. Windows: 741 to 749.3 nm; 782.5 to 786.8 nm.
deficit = -0.37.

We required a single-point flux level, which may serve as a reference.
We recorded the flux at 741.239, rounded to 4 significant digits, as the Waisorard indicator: 8.877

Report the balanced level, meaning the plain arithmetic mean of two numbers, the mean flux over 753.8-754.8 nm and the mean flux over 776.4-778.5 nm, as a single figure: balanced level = 9.23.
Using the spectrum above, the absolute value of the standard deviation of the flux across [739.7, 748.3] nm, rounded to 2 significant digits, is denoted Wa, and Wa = 0.32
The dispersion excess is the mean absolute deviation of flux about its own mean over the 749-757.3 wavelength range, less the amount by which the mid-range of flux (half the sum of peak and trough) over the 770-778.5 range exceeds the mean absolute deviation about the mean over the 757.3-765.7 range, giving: -8.68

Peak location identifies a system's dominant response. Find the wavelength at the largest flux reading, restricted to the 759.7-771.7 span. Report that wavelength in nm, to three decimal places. 764.466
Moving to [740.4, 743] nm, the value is 742.606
